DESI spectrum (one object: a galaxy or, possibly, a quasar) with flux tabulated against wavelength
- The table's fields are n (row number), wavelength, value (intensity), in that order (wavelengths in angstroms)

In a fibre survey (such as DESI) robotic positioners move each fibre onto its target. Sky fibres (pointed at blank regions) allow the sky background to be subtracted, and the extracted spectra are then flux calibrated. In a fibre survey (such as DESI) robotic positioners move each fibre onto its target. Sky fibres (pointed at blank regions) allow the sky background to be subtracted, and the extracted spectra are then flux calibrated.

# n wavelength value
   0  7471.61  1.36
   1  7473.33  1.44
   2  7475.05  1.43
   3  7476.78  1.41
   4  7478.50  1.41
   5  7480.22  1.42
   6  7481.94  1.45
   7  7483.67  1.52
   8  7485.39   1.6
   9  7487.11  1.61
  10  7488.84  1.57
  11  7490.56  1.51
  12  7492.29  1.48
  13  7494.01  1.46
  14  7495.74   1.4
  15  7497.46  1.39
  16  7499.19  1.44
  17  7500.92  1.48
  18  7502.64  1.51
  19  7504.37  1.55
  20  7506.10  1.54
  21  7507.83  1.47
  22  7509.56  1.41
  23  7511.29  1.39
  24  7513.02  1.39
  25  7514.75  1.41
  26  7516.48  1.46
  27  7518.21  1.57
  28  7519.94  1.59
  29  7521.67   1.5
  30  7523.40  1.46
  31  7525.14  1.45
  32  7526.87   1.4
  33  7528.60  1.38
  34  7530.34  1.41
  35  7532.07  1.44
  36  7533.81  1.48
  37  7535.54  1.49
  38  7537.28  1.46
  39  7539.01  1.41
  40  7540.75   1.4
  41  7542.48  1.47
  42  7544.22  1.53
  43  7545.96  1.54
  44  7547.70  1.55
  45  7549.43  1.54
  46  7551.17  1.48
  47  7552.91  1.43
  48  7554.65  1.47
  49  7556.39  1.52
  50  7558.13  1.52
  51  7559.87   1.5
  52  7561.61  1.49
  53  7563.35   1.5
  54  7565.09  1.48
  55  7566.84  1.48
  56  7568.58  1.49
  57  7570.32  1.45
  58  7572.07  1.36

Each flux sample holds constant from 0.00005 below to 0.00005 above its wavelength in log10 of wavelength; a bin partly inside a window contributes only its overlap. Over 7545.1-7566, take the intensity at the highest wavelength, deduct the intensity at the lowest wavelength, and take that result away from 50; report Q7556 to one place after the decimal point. 50.1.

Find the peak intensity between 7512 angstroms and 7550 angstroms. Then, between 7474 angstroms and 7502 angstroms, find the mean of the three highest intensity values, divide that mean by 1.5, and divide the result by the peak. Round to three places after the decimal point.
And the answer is 0.668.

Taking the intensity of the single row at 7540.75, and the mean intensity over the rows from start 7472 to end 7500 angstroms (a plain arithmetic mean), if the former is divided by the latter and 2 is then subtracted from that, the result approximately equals -1.05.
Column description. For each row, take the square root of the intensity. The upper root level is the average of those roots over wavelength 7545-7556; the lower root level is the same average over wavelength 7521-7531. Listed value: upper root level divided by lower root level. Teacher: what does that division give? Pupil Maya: 1.02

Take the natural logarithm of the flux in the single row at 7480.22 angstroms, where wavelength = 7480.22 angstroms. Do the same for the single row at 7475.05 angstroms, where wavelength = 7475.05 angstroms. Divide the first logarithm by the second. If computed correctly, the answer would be 0.98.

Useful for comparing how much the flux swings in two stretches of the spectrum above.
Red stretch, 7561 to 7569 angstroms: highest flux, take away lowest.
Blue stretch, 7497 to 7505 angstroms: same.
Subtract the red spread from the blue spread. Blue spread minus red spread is 0.14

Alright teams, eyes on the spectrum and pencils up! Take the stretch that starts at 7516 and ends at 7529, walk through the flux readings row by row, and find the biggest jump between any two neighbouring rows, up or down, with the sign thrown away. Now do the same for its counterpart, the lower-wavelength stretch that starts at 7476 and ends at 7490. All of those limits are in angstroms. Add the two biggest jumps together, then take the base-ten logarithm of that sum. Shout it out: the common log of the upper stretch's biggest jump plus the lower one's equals -0.72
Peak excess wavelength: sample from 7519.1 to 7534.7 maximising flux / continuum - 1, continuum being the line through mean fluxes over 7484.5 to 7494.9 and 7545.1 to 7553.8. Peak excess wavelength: 7519.94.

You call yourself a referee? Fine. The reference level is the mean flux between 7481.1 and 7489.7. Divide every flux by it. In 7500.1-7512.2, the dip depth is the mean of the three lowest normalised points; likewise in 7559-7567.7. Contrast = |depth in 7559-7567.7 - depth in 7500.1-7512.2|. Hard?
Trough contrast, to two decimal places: 0.04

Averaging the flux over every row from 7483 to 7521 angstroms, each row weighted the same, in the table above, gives 1.49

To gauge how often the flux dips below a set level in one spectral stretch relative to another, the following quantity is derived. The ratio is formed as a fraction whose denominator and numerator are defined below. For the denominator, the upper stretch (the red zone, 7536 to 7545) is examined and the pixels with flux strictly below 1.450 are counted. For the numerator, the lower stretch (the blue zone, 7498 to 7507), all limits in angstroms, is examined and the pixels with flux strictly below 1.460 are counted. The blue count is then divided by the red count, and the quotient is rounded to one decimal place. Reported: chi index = 0.5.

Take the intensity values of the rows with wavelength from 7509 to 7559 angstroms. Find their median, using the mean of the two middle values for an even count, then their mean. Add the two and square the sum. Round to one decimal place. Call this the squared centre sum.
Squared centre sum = 8.6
